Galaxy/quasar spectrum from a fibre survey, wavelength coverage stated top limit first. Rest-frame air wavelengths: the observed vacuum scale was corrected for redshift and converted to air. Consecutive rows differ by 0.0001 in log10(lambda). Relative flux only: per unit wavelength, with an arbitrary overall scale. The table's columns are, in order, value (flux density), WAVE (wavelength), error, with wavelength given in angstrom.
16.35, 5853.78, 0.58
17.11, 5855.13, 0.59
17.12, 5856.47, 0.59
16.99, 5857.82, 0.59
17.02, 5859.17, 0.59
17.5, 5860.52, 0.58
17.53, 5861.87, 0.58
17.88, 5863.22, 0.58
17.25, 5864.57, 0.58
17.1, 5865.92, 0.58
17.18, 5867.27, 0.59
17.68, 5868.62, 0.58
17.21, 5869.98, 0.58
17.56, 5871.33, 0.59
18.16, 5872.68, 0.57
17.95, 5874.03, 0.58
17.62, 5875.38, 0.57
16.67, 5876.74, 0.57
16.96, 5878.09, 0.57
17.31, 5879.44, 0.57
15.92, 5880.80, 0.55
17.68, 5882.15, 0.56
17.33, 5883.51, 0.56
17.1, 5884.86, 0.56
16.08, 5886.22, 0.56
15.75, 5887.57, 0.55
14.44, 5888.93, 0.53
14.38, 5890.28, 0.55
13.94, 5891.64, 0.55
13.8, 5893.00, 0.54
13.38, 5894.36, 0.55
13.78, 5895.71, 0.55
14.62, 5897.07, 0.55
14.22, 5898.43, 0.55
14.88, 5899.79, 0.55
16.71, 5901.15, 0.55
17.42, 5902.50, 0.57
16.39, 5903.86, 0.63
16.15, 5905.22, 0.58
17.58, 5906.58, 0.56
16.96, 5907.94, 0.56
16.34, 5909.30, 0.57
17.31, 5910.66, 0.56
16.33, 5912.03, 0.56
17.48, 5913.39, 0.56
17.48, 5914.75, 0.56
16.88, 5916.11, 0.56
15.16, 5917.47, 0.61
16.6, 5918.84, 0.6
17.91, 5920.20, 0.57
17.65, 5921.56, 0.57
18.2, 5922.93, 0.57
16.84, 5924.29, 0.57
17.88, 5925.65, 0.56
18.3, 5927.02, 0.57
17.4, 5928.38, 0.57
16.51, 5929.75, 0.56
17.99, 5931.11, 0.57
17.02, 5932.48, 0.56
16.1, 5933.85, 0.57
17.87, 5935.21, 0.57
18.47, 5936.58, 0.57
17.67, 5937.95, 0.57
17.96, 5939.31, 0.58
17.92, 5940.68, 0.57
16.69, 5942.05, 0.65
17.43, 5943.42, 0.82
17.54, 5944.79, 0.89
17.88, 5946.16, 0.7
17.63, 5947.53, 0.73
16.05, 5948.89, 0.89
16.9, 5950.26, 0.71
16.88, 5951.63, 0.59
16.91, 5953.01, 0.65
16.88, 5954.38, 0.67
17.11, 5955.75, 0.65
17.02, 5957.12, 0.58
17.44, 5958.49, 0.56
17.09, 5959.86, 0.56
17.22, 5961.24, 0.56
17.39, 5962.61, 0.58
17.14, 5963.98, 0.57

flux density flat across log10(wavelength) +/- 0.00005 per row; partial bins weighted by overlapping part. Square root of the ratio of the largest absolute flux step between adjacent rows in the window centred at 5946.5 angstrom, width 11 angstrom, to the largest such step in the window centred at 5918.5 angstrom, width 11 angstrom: 0.96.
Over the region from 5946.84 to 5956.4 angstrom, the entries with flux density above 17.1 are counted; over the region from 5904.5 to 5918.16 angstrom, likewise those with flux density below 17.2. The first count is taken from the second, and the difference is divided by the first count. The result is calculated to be 2.0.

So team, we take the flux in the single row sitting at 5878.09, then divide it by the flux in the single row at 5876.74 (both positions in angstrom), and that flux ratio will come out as 1.02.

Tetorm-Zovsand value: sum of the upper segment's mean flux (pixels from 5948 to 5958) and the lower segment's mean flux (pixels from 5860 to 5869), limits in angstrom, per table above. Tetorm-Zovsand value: 34.3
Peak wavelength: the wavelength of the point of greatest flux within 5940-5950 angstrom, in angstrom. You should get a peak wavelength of 5940.68 angstrom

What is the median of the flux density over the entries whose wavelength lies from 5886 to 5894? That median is 14.4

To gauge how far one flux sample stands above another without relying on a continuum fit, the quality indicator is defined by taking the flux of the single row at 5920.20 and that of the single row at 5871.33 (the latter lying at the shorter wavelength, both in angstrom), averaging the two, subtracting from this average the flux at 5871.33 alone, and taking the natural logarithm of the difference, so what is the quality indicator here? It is -1.74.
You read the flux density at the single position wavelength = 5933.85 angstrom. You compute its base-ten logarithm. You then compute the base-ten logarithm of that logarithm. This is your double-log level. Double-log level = 0.082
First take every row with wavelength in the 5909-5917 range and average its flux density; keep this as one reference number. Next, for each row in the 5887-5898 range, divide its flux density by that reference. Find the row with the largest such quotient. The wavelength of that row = 5887.57 angstrom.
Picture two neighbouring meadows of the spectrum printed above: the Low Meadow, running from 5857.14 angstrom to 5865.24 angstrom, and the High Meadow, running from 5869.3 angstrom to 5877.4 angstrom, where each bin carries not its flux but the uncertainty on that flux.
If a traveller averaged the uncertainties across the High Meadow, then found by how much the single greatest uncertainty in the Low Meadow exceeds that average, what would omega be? 0.013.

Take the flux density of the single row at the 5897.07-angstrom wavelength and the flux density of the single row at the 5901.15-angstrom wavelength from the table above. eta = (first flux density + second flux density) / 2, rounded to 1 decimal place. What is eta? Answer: 15.7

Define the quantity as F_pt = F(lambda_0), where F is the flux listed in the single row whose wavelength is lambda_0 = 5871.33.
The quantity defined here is 17.56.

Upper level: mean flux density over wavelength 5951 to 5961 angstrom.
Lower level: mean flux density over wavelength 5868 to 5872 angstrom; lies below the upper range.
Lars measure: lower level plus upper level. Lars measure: 34.5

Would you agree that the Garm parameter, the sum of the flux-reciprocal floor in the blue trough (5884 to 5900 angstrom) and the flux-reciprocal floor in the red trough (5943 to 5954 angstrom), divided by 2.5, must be 0.0458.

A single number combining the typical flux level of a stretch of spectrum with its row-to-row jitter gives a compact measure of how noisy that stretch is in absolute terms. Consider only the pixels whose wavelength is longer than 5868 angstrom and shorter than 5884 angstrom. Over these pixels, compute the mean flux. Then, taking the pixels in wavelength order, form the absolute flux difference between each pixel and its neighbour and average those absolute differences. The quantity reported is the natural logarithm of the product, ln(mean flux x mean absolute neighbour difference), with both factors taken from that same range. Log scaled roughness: 2.41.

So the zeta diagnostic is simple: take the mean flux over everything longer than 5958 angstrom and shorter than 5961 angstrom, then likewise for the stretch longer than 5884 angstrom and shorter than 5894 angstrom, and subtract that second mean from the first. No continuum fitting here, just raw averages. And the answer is 2.2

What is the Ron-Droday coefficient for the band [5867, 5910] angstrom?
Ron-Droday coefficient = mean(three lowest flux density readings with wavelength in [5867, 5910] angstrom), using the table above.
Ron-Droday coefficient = 13.7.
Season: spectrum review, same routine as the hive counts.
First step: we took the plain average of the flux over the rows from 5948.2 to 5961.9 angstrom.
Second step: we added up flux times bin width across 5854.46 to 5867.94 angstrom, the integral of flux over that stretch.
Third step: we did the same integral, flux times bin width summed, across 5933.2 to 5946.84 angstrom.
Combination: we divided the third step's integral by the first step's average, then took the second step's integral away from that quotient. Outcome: -219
